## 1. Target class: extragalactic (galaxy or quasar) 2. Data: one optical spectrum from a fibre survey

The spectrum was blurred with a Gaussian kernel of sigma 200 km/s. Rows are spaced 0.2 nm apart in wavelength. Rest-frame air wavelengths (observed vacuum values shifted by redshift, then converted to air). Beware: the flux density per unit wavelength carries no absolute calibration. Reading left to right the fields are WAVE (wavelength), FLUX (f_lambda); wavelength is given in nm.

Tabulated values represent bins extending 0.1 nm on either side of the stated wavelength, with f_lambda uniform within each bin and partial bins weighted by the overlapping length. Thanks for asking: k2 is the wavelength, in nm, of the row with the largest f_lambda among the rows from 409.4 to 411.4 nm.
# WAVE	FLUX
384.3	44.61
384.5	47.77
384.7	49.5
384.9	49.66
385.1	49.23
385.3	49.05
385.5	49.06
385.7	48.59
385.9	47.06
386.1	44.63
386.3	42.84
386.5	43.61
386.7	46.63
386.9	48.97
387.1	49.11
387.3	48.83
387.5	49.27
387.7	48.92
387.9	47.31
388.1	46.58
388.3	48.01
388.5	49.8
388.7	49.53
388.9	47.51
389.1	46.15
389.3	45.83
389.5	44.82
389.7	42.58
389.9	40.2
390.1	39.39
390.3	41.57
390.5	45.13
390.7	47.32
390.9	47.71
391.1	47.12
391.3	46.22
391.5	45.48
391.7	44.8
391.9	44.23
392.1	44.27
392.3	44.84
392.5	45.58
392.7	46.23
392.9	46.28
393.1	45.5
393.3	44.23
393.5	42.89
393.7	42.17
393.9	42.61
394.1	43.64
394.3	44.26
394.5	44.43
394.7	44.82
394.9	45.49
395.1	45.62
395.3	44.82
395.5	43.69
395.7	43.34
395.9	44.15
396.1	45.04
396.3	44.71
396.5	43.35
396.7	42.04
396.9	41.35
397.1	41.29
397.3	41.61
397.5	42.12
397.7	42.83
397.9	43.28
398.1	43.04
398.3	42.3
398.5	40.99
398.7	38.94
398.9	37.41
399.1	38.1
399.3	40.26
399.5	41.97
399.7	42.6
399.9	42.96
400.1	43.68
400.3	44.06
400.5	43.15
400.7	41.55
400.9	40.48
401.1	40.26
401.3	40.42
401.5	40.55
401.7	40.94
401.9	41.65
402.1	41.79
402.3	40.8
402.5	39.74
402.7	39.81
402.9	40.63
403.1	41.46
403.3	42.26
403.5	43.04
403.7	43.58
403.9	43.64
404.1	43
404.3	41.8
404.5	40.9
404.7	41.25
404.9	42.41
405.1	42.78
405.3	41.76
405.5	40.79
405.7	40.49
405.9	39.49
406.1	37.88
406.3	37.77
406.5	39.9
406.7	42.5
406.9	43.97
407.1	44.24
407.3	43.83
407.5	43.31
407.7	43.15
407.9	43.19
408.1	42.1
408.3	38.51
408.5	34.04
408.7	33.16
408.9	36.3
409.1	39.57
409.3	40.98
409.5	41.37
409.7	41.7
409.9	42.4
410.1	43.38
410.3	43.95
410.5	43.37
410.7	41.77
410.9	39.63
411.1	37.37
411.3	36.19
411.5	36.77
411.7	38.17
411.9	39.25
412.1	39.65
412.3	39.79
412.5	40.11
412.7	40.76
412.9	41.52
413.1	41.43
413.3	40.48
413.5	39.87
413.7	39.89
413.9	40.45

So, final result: 410.3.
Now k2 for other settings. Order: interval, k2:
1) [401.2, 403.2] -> 402.1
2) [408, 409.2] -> 408.1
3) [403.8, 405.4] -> 403.9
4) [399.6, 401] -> 400.3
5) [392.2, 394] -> 392.9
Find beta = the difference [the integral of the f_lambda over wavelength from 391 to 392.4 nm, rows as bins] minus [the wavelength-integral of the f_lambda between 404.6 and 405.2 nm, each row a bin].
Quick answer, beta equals 38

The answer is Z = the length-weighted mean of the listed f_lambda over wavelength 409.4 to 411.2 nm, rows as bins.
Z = 41.7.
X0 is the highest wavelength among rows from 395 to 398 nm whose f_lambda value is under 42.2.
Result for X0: 397.5 nm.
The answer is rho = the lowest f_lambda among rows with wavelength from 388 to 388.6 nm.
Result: 46.58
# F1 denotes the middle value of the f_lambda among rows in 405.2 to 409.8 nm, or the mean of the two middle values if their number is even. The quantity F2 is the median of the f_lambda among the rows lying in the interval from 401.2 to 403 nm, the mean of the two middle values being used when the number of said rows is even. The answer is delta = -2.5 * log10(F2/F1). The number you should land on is 0.01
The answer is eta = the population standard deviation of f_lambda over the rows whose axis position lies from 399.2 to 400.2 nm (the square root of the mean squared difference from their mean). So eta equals 1.2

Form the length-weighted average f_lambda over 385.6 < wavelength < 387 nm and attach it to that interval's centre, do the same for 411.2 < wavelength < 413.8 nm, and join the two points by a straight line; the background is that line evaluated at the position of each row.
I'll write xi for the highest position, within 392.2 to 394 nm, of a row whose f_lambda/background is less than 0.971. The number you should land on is 393.9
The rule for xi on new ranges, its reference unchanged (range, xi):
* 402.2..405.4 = 402.9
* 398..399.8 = 399.3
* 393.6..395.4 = 393.9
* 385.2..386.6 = 386.5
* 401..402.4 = 402.3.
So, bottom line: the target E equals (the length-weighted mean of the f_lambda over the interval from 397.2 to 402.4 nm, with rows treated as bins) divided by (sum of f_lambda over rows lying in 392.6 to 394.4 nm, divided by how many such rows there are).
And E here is 0.94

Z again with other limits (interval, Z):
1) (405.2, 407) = 40.5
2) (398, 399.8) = 40.6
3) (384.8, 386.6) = 47.1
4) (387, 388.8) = 48.6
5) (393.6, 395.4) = 44.2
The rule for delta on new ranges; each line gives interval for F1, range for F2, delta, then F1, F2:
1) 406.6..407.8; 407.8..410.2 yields 0.06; 43.6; 41.2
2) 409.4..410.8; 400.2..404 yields 0.02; 42.4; 41.5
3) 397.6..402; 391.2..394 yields -0.08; 41.6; 44.8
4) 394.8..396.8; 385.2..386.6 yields -0.06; 44.4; 47.1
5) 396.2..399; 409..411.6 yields 0.02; 42.1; 41.4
